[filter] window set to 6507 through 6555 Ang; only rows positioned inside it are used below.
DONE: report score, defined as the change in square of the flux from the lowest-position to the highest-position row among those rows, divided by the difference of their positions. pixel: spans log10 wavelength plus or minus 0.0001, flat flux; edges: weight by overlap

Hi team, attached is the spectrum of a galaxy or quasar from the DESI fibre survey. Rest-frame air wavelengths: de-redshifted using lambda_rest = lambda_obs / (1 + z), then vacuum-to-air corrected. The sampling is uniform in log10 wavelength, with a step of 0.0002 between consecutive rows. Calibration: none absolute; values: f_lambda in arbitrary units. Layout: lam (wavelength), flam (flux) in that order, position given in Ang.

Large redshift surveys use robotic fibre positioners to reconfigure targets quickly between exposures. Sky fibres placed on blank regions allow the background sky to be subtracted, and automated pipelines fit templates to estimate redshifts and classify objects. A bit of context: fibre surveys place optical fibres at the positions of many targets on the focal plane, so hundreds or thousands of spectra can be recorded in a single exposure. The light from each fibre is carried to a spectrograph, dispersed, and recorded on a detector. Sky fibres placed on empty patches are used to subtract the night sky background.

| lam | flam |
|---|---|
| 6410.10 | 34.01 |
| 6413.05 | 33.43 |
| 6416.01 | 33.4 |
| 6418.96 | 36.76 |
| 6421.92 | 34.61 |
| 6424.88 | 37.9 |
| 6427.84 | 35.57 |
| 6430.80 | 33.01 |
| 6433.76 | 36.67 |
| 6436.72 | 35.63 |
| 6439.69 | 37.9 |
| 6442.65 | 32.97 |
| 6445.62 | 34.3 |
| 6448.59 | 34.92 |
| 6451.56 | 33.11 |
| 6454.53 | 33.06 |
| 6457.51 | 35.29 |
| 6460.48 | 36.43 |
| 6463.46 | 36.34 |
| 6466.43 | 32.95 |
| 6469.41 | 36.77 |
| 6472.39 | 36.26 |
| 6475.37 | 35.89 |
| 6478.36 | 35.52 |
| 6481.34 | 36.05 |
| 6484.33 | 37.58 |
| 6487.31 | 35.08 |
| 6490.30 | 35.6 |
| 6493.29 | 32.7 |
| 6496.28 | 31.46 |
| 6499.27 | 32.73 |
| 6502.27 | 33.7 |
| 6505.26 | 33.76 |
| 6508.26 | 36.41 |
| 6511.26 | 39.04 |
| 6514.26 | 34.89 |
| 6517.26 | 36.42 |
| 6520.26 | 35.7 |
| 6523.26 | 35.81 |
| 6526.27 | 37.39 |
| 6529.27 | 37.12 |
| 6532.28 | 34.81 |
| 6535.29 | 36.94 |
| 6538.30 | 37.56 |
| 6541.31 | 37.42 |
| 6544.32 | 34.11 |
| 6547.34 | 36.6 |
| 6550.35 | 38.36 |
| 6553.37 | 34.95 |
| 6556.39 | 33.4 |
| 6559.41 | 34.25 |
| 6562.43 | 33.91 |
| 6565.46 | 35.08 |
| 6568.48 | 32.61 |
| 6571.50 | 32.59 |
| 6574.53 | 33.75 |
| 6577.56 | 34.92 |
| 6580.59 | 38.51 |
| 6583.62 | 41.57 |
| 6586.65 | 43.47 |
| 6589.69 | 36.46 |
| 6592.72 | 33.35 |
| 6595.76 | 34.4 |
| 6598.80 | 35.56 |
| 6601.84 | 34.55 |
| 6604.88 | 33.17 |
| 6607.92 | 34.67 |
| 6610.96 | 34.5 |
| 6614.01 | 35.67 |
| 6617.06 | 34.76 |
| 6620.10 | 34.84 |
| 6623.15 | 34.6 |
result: -2.3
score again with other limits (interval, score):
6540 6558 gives -18.9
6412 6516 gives 1.0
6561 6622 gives 1.1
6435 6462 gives 2.4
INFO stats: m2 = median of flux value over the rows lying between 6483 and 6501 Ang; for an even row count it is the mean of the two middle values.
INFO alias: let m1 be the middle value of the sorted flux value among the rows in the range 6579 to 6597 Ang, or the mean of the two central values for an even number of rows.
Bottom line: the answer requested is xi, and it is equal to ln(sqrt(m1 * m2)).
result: 3.57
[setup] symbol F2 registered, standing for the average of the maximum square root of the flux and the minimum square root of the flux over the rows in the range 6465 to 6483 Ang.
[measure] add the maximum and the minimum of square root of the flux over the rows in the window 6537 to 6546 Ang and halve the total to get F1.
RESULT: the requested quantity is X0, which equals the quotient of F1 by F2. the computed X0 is 1.014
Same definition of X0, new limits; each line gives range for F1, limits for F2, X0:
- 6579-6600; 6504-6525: 1.026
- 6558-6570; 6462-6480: 0.986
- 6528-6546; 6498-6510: 1.018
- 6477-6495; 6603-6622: 1.010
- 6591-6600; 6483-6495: 0.991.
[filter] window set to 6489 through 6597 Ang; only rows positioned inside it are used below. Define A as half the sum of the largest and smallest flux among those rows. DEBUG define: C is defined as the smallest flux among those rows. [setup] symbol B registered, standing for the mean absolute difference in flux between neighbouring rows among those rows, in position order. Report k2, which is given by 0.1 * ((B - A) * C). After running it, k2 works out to -112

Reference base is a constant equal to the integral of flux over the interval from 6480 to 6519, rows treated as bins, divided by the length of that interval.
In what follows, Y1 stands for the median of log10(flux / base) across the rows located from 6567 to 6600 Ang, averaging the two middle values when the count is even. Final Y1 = -0.001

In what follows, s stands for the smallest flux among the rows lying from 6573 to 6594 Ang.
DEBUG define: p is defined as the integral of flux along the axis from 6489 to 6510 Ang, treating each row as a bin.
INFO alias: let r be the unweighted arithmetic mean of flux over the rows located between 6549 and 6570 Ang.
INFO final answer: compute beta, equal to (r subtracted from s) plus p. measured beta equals 709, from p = 710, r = 34.7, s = 33.35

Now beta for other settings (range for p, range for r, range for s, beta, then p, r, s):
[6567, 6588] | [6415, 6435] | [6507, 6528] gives 771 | 772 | 35.4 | 34.89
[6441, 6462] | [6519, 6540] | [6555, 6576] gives 717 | 721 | 36.5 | 32.59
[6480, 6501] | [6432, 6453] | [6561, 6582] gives 721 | 723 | 35.1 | 32.59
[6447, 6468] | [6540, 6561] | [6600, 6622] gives 724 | 726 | 35.6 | 33.17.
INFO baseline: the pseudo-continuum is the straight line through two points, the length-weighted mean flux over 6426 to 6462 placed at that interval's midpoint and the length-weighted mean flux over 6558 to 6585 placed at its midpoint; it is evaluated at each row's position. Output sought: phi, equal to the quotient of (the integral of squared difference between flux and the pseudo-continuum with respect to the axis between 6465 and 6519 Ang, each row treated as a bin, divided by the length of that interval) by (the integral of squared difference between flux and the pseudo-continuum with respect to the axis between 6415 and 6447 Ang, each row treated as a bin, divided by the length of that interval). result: 1.1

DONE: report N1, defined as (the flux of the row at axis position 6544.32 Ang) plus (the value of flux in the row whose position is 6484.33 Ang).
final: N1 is 71.7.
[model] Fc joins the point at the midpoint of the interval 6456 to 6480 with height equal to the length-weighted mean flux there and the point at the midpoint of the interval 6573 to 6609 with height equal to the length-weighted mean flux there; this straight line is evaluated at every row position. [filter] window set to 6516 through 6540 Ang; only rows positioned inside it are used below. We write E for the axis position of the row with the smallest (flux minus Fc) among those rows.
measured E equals 6532.28 Ang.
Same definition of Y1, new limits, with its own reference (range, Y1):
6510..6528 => 0.013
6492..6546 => 0.009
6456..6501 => 0.007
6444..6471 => -0.001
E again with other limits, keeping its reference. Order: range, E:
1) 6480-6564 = 6496.28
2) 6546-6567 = 6556.39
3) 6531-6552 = 6544.32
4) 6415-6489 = 6466.43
